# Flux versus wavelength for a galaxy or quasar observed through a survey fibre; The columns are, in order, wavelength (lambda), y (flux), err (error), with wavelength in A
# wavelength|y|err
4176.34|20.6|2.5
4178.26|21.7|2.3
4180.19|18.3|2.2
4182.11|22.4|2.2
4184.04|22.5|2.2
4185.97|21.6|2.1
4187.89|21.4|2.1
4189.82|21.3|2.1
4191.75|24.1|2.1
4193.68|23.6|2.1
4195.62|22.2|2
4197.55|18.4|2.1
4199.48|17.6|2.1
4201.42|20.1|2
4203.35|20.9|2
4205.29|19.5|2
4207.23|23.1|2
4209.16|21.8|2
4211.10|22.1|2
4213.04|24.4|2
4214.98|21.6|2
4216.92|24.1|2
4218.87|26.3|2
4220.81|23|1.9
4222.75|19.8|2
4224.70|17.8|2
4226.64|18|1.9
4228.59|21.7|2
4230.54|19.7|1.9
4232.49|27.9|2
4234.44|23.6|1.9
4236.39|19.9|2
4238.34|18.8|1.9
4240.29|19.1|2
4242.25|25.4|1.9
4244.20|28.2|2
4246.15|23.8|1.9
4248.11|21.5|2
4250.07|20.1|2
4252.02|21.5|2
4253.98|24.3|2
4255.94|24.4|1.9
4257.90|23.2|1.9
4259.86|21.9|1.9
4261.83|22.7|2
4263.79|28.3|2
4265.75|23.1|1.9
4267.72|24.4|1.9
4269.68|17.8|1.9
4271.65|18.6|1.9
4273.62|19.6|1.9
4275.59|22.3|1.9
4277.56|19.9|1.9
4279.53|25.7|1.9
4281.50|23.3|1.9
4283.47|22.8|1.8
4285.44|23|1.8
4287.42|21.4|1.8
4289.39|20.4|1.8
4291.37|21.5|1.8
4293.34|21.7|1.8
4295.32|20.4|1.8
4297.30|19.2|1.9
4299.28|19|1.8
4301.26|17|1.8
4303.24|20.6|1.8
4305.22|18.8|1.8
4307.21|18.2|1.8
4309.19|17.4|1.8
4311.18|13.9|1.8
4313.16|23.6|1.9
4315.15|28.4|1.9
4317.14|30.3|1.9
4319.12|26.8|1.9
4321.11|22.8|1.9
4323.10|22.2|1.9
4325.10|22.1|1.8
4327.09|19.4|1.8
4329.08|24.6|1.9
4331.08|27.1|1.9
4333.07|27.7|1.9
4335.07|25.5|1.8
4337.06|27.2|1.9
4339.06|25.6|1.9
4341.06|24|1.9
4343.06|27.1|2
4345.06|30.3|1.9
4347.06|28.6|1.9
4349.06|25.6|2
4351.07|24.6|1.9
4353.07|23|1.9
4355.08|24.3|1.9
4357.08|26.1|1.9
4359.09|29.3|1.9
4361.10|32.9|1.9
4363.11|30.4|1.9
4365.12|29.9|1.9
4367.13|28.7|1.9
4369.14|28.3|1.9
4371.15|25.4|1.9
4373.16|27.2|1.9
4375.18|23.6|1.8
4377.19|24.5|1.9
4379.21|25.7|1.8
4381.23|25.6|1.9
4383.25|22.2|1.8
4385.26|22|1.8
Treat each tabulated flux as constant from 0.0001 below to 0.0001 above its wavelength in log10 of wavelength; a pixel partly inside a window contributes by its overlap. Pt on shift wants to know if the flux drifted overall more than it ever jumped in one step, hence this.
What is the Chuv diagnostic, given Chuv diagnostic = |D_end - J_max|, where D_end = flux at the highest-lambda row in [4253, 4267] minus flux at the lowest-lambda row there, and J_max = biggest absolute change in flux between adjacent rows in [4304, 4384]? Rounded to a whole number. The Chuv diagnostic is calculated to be 11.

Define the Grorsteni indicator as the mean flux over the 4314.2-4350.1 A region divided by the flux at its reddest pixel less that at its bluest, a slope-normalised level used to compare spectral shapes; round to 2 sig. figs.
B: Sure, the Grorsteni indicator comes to -9.2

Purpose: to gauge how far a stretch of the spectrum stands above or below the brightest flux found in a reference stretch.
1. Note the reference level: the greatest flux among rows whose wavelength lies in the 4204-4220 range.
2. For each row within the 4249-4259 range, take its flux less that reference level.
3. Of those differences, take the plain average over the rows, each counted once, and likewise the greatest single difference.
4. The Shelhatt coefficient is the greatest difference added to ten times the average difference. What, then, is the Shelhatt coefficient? -38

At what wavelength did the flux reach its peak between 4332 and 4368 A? 4361.10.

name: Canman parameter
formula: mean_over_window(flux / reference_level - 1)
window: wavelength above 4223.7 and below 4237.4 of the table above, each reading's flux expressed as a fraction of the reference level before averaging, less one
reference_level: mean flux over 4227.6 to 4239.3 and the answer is -0.03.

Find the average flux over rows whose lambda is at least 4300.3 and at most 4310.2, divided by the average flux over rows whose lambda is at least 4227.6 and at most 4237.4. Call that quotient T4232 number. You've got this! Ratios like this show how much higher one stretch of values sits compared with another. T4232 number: 0.82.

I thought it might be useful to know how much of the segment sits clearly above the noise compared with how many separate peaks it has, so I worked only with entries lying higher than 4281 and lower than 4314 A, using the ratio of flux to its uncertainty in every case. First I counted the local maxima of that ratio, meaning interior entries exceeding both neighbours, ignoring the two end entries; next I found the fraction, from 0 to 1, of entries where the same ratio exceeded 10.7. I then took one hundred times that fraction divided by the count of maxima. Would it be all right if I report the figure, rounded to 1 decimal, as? 14.7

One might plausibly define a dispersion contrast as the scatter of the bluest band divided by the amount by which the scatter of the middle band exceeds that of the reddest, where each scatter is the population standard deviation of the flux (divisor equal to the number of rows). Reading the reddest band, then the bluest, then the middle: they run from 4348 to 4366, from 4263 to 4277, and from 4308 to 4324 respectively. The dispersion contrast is 1.7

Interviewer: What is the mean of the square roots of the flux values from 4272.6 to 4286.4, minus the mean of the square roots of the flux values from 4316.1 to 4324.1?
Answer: -0.32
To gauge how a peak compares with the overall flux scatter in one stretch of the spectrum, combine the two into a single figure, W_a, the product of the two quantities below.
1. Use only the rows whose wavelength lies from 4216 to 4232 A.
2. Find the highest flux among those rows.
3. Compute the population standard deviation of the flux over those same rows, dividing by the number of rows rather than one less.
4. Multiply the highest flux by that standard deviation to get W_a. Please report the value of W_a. 74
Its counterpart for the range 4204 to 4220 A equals 51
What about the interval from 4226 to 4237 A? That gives 90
